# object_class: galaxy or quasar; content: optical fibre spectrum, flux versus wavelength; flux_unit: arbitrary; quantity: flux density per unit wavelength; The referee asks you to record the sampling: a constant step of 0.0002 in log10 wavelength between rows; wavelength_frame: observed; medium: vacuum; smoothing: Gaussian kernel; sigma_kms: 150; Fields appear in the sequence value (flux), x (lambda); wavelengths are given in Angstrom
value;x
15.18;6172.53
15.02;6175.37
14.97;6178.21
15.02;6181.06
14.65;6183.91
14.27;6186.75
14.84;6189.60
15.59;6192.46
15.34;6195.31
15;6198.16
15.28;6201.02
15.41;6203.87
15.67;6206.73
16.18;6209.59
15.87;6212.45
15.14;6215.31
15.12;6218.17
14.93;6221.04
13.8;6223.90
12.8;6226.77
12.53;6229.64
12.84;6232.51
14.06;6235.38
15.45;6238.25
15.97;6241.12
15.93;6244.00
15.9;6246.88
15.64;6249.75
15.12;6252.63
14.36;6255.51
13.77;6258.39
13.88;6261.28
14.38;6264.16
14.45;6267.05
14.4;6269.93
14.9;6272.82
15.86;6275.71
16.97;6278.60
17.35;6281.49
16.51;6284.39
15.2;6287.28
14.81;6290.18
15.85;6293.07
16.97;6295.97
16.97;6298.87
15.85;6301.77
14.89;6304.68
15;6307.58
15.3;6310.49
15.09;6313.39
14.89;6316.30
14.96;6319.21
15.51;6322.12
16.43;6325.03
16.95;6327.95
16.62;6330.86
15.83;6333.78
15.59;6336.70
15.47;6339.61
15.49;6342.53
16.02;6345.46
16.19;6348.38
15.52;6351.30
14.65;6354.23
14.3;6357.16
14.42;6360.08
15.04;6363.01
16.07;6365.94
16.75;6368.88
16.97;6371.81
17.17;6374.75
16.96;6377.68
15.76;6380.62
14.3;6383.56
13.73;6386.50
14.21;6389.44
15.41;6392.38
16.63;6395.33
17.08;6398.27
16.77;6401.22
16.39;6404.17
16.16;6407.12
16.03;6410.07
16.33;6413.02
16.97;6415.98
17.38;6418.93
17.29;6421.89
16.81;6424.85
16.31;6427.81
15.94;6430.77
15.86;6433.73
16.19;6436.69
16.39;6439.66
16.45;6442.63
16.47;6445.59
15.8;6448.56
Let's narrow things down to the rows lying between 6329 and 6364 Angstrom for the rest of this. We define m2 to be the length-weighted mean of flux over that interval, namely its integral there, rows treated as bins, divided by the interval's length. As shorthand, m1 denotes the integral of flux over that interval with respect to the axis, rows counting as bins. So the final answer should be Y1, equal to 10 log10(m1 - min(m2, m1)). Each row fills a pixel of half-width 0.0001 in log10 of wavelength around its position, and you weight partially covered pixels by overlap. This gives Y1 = 27.2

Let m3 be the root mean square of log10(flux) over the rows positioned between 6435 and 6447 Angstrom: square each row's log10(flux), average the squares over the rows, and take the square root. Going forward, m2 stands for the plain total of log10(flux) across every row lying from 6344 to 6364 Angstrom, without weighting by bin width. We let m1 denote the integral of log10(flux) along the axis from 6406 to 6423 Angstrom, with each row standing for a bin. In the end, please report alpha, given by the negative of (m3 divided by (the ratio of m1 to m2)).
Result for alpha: -0.48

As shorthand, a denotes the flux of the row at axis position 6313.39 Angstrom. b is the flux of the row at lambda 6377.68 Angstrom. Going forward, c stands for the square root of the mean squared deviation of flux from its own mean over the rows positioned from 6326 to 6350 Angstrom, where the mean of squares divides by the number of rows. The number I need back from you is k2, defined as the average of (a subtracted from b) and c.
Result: 1.2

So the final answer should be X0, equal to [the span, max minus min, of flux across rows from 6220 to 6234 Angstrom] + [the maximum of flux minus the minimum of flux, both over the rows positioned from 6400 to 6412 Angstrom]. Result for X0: 3.1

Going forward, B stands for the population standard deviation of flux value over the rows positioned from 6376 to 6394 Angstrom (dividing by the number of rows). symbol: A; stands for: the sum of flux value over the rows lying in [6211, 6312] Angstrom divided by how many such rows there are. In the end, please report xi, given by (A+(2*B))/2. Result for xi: 8.66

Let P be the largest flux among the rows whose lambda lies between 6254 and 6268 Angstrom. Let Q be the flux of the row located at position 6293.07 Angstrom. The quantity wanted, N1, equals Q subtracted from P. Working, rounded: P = 14.45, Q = 15.85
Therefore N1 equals -1.4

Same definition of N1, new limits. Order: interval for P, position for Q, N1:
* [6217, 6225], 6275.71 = -0.7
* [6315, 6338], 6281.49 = -0.4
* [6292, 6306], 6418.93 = -0.4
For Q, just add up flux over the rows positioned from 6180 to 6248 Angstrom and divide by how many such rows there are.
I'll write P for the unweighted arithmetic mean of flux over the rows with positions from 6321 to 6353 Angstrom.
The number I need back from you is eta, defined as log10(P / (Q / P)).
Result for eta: 1.23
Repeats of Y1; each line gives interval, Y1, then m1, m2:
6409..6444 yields 27.5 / 577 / 16.5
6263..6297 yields 27.1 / 532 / 15.6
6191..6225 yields 27.0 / 520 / 15.3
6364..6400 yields 27.5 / 573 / 15.9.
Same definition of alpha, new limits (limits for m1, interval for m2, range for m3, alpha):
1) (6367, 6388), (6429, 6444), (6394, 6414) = -0.29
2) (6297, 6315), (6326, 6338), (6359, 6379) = -0.27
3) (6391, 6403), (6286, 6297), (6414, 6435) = -0.40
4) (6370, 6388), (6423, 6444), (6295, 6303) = -0.48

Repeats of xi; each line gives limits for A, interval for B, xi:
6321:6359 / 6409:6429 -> 8.35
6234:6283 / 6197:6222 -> 8.00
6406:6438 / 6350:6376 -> 9.30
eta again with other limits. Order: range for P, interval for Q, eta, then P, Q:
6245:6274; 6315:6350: 1.13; 14.7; 15.8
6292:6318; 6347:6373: 1.20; 15.6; 15.5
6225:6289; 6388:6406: 1.14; 14.9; 16.1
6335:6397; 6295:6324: 1.19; 15.6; 15.5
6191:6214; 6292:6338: 1.18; 15.5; 15.8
